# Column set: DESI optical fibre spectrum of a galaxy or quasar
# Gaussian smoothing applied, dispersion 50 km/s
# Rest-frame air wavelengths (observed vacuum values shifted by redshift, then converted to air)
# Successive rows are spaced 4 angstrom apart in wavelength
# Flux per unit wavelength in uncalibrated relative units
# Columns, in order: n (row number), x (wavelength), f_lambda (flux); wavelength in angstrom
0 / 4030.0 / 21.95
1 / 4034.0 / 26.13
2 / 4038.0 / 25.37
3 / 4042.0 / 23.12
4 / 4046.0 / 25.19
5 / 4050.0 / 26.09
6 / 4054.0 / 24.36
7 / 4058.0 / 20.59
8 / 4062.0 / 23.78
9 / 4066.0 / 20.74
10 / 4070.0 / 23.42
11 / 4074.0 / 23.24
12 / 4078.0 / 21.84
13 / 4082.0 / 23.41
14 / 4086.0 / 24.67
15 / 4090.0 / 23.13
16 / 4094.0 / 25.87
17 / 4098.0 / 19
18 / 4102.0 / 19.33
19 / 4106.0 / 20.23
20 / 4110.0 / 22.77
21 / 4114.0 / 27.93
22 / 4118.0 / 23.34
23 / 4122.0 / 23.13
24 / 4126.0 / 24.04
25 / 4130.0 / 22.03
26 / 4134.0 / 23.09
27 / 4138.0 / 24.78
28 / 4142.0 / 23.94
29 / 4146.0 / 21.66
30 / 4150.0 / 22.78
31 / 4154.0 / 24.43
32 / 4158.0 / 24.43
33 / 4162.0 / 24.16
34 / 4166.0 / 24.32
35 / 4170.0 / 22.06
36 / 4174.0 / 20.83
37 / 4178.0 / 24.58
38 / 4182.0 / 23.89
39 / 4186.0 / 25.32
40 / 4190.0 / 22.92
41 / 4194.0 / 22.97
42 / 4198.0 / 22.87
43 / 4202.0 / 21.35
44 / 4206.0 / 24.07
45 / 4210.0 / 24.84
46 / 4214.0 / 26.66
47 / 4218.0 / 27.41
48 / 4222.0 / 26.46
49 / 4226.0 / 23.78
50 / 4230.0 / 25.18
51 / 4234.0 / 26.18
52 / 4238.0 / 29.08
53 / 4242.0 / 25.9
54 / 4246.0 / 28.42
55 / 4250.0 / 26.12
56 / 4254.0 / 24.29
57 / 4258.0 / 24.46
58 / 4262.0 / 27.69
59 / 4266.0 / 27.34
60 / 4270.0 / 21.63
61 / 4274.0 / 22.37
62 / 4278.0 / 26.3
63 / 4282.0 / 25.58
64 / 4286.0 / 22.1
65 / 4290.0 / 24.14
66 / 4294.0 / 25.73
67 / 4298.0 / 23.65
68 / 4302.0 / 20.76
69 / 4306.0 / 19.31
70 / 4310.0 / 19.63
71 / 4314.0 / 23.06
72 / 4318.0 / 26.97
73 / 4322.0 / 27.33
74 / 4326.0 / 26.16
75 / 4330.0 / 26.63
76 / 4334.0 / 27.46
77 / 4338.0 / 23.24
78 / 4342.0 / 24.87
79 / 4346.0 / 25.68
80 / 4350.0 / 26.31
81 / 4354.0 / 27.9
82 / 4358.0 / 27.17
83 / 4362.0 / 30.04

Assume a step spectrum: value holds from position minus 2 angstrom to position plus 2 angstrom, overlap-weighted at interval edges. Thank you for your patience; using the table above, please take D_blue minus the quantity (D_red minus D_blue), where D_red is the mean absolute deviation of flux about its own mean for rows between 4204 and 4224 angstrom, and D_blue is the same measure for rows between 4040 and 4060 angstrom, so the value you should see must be 2.1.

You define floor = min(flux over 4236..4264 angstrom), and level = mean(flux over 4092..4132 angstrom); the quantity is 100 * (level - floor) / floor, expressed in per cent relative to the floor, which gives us -6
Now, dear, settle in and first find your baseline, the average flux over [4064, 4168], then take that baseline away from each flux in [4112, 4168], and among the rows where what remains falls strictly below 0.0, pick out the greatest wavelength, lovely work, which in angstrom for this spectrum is 4150.0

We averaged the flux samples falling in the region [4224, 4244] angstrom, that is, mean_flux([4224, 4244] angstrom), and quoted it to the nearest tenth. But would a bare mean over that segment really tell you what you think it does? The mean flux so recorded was 26.0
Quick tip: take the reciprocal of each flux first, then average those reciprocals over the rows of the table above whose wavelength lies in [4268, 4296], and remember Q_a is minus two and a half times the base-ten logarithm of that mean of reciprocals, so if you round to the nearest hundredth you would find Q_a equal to 3.44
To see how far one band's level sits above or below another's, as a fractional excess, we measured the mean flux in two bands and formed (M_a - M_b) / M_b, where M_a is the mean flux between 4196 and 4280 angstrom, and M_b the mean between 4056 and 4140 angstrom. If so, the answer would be 0.108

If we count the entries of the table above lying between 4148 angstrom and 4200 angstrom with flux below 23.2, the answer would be 6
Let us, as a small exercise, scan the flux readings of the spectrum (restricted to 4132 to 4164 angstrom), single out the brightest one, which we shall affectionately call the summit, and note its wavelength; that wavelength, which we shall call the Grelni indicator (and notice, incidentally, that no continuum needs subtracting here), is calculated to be 4138.0 angstrom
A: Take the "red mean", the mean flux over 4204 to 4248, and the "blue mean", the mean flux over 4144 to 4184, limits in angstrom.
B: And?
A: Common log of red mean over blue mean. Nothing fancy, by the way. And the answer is 0.050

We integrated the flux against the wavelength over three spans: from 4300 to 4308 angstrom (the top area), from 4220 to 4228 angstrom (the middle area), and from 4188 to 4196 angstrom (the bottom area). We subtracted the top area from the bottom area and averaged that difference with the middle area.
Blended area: 112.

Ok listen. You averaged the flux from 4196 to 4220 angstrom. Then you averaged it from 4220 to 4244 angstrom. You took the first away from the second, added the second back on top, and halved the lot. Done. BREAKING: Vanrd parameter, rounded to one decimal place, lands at 13.8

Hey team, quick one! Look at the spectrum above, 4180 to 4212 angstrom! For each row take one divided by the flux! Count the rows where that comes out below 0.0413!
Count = 2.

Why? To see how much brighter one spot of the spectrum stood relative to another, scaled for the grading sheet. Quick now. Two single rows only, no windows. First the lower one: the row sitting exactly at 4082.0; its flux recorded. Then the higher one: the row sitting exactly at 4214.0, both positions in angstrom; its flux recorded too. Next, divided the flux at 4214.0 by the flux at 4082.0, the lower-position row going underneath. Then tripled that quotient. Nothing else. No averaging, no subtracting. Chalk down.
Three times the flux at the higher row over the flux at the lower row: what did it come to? 3.42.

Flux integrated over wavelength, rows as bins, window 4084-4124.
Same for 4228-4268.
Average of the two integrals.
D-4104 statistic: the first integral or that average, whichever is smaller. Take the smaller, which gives 918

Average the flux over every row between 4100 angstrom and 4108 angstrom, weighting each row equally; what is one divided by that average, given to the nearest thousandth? 0.051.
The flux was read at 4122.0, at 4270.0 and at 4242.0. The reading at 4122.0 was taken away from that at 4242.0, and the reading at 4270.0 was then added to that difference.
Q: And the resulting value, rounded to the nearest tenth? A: 24.4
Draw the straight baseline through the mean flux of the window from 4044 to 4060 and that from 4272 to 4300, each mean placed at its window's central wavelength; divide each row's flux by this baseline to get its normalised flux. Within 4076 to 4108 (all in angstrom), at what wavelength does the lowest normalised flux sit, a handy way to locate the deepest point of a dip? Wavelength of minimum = 4098.0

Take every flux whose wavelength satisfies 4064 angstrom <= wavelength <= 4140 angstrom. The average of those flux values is 22.9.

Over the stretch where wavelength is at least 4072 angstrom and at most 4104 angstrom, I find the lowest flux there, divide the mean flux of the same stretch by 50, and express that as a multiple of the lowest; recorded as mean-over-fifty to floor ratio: 0.0237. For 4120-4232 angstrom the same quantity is 0.0229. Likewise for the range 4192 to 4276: 0.0236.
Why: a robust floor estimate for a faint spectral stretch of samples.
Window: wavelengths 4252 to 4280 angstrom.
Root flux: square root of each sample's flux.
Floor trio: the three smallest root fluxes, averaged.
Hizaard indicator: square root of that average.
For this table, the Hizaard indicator 2.18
